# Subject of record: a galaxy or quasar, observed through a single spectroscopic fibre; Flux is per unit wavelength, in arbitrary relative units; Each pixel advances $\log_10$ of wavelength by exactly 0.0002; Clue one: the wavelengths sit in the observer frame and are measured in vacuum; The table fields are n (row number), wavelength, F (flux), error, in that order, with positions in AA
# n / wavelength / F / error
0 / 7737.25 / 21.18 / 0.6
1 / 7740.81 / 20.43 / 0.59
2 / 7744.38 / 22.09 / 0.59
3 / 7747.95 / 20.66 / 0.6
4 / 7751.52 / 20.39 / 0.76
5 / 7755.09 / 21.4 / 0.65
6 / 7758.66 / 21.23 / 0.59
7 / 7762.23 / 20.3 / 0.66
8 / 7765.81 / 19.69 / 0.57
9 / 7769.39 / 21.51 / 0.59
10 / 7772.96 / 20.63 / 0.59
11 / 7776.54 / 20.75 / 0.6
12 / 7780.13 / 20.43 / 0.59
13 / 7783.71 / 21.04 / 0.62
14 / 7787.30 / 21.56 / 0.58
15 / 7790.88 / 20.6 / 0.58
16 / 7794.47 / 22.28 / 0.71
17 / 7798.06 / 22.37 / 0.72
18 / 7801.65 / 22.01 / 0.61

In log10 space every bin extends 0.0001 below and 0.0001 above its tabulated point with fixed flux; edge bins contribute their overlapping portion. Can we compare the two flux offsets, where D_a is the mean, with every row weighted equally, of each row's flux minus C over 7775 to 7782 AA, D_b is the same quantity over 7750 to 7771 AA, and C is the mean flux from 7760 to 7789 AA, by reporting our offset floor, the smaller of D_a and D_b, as -0.15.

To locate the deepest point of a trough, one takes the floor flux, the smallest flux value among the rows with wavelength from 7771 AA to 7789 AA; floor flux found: 20.43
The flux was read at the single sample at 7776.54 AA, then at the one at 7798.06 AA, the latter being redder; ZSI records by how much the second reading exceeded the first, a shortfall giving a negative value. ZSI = 1.6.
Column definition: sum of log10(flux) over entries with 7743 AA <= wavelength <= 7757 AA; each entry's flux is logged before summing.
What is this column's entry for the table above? 5.3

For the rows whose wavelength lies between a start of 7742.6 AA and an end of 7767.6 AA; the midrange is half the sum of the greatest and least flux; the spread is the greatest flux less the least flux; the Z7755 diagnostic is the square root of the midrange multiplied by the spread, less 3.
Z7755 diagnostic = 4.1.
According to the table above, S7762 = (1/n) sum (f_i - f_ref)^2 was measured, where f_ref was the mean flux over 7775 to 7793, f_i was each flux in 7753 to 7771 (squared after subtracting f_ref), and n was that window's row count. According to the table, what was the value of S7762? 0.508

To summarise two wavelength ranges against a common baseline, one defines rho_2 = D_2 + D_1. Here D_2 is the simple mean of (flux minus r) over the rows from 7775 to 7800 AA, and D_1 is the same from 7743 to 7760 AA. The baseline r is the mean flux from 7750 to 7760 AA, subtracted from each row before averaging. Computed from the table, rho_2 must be 0.4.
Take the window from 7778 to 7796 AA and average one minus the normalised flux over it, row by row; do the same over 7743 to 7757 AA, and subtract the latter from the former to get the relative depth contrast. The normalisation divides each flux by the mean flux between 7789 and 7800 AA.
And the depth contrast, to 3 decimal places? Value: -0.002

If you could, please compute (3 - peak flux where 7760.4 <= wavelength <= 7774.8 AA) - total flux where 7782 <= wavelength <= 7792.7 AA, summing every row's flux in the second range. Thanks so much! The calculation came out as -82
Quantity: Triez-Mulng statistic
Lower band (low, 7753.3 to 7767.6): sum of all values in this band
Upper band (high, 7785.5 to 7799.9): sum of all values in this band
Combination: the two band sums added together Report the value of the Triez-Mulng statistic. 169.4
